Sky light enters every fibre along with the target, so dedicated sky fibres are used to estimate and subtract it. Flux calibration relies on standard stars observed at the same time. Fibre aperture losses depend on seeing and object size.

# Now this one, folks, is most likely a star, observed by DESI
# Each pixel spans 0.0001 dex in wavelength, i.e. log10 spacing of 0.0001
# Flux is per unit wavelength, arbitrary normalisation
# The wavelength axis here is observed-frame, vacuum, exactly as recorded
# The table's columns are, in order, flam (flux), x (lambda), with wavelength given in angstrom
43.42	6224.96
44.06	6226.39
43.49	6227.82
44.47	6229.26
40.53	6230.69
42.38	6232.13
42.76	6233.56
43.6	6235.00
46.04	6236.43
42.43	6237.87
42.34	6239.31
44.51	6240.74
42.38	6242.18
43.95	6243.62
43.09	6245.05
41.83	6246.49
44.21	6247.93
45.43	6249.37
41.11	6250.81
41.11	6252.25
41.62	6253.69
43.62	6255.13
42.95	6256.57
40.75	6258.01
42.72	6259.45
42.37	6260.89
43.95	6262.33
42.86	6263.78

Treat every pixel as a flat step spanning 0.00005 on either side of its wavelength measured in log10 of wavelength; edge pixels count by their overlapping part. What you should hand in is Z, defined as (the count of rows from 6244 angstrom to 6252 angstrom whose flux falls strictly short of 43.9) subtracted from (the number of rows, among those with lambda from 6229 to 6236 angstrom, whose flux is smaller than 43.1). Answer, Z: 0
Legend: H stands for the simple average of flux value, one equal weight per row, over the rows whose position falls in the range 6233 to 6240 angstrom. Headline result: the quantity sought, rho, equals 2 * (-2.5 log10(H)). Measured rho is -8.19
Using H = 43.4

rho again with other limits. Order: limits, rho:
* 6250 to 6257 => -8.12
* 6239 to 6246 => -8.18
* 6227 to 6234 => -8.15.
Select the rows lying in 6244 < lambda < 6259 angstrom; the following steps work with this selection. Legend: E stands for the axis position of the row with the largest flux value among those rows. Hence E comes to 6249.37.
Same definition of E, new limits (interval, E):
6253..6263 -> 6262.33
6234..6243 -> 6236.43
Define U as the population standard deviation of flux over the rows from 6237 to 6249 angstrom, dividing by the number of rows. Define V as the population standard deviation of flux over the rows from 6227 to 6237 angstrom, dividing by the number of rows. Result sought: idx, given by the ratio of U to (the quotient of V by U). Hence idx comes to 0.6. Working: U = 0.9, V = 1.6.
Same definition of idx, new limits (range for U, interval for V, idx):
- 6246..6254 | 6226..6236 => 2.3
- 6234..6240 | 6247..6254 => 1.2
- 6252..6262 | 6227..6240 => 0.6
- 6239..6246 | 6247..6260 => 0.5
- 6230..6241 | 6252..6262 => 2.5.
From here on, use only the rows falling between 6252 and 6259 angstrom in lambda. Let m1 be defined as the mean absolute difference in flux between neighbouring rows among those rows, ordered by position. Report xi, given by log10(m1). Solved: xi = 0.13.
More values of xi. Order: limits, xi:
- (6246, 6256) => 0.24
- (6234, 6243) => 0.32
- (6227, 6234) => 0.25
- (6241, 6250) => 0.16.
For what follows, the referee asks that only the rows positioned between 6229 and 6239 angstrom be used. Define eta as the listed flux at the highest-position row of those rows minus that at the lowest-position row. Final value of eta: -2.0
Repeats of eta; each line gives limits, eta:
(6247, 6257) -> -1.3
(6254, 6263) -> 0.3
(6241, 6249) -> 1.8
